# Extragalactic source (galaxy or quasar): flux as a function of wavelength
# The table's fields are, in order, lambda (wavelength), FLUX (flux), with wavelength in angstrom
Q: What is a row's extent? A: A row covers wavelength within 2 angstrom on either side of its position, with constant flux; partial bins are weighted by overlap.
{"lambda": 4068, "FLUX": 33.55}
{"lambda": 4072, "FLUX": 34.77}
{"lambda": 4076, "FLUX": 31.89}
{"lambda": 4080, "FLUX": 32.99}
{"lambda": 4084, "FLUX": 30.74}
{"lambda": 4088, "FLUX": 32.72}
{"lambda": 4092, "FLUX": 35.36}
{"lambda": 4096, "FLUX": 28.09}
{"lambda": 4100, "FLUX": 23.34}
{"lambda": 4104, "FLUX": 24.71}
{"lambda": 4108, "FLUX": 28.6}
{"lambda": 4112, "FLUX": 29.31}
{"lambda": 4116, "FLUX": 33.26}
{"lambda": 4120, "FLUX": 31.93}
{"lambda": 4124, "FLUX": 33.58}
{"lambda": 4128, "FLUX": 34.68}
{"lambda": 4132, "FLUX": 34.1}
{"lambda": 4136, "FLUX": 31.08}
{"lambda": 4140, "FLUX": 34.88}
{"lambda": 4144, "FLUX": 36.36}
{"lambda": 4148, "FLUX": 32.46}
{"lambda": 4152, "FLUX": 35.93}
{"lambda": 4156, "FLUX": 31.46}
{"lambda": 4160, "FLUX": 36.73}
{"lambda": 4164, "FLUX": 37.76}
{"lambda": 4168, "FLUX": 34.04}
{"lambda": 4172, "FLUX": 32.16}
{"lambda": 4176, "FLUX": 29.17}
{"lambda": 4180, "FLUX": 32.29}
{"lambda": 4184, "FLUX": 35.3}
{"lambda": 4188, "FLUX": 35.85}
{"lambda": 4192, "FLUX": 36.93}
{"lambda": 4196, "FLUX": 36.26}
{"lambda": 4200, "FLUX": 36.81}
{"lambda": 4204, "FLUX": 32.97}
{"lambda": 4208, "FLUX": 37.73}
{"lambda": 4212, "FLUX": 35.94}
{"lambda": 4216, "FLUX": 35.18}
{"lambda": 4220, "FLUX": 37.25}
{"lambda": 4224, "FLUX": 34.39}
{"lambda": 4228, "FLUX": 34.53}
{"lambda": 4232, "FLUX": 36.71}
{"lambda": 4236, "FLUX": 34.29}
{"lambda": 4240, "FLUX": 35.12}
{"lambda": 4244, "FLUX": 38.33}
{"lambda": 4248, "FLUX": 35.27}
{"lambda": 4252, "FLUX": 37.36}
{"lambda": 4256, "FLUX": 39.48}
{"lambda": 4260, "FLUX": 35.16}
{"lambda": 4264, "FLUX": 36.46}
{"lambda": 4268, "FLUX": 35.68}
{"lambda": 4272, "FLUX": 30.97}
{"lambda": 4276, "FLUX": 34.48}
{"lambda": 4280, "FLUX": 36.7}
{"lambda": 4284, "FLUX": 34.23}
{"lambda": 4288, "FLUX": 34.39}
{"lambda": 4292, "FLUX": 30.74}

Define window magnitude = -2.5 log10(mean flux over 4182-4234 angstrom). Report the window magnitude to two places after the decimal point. -3.89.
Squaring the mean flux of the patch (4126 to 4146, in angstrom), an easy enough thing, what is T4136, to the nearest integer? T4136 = 1171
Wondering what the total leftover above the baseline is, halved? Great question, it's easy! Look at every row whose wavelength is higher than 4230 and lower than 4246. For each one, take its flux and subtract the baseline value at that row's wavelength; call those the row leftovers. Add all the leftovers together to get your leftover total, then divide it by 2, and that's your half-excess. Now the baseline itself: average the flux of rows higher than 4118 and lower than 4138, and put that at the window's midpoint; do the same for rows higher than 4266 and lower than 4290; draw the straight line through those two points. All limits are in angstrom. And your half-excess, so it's 4.1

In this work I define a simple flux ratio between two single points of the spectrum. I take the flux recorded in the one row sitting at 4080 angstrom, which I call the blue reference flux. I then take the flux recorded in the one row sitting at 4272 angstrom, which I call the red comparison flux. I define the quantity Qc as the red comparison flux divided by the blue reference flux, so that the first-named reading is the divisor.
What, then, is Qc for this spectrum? 0.94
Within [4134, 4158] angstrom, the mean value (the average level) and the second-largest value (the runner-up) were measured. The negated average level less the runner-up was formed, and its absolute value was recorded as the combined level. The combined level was 70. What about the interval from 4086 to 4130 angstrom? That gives 65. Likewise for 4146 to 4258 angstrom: 74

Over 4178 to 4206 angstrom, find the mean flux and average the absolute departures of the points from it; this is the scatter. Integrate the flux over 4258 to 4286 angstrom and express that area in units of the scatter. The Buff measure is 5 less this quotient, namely -658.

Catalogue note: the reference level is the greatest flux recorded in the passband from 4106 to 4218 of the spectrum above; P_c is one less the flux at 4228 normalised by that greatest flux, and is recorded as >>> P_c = 0.086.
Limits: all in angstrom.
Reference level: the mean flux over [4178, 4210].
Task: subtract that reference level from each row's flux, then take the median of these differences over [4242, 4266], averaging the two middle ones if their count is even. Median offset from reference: 1.4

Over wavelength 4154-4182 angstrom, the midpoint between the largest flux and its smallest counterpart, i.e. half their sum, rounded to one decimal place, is 33.5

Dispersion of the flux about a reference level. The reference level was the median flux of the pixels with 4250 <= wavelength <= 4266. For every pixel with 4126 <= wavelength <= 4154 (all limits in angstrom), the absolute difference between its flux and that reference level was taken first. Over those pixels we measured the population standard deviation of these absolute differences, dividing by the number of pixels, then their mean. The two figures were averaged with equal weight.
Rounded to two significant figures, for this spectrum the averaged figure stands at 2.2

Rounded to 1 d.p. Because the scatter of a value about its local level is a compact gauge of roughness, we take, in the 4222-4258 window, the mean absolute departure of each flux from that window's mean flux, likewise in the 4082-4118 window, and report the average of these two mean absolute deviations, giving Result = 2.3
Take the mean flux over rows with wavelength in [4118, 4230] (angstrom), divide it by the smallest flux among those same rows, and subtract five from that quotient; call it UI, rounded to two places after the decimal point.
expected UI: -3.82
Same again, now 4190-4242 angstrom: -3.92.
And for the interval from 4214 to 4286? -3.85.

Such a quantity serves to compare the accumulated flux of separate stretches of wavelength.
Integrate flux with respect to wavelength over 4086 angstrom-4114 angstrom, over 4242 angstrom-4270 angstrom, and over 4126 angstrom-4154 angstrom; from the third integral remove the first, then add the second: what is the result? 1180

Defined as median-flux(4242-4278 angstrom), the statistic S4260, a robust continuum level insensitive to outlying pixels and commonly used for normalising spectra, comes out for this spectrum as 35.7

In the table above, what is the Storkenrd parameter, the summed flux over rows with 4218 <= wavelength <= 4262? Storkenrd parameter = 398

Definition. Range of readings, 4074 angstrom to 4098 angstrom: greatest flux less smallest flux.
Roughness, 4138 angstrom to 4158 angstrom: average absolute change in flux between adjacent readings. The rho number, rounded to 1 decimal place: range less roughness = 3.9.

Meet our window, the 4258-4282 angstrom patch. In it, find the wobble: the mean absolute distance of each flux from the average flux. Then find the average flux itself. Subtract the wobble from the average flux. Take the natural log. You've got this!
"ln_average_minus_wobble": 3.51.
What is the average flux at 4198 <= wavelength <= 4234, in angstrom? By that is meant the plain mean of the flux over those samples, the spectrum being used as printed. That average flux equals 35.7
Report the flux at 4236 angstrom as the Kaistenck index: 34.29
